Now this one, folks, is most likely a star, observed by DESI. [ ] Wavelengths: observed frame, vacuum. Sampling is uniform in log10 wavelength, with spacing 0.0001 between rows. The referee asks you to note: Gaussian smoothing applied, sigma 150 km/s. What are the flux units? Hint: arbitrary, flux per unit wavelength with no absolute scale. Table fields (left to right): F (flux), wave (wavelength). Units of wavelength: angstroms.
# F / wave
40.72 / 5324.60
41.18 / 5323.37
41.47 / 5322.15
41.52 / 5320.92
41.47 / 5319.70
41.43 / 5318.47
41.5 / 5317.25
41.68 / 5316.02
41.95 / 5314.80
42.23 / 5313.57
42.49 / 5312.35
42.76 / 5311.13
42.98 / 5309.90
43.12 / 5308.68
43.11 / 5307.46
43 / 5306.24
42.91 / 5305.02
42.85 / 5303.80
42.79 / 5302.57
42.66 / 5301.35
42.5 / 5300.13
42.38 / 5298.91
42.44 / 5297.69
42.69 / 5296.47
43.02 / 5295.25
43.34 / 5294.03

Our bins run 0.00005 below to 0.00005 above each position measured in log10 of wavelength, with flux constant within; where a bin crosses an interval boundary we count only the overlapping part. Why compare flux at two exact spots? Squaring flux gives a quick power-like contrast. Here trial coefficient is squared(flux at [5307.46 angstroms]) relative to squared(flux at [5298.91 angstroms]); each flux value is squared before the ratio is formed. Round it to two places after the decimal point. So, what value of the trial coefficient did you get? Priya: 1.03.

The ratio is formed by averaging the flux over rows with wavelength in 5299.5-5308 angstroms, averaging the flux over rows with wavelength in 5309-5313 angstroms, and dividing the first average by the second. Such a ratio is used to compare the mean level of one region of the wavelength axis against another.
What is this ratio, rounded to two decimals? 1.00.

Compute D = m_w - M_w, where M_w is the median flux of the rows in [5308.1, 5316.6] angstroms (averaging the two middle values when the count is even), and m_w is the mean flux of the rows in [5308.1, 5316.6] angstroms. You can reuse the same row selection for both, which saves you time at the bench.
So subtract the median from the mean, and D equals -0.03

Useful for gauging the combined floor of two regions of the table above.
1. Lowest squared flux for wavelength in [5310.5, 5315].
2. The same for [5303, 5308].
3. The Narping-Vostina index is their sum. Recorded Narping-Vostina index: 3596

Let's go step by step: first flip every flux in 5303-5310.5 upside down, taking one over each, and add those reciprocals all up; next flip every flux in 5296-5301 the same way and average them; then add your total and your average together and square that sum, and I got 0.027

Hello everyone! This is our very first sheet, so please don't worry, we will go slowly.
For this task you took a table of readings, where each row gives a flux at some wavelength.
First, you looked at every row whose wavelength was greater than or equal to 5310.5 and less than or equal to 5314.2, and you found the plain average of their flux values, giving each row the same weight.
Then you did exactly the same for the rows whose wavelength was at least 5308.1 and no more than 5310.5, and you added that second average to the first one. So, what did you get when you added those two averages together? 85.5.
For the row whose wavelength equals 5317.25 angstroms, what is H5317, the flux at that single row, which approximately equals 41.5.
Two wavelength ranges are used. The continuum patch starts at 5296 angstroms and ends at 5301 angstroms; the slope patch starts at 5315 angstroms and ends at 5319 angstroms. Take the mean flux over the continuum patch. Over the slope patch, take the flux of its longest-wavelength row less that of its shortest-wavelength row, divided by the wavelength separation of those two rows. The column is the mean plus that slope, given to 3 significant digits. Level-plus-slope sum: 42.4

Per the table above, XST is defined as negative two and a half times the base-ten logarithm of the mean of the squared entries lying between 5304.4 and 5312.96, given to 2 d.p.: -8.16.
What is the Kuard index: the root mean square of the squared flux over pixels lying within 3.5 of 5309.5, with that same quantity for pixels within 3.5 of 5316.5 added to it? 3581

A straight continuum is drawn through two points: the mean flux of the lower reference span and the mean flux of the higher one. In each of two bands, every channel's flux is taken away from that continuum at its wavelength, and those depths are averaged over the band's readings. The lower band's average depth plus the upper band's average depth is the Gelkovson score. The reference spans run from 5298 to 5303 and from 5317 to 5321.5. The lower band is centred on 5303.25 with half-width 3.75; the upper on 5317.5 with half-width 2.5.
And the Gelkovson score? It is -0.3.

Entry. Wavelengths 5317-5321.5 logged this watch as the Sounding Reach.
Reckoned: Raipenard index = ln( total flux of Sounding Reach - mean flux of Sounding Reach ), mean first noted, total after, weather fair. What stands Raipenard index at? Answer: 4.8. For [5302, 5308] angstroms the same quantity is 5.1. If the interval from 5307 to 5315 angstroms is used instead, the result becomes 5.5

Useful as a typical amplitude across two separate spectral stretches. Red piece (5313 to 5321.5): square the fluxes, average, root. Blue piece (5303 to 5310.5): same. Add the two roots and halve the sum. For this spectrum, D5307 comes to 42.3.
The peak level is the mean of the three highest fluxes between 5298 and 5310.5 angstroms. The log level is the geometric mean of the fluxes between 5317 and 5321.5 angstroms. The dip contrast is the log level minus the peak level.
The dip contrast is -1.6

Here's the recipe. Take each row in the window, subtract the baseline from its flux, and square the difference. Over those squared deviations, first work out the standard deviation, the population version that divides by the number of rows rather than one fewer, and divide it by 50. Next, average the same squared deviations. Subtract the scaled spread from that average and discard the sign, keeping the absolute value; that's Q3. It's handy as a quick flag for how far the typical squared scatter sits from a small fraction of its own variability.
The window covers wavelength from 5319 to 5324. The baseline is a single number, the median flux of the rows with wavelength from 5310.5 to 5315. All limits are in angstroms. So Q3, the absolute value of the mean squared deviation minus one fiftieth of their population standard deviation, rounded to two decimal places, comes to 0.92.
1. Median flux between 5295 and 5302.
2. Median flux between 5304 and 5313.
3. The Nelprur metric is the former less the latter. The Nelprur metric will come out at -0.40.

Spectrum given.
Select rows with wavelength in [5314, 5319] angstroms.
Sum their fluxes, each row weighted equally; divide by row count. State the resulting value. 41.6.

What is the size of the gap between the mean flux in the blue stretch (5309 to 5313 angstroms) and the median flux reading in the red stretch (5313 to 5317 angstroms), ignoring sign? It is 0.8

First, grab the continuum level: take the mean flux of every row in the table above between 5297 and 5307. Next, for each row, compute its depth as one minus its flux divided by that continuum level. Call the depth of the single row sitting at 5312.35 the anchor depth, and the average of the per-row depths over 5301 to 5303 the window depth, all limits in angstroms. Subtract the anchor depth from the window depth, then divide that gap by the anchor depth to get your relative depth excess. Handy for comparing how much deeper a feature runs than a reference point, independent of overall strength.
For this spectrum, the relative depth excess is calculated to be -1.2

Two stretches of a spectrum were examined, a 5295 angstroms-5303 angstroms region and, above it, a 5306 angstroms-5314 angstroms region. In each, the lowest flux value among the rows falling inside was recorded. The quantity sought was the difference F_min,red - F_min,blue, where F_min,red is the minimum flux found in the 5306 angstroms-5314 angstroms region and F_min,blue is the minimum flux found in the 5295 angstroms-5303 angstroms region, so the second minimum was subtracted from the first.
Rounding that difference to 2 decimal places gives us -0.15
